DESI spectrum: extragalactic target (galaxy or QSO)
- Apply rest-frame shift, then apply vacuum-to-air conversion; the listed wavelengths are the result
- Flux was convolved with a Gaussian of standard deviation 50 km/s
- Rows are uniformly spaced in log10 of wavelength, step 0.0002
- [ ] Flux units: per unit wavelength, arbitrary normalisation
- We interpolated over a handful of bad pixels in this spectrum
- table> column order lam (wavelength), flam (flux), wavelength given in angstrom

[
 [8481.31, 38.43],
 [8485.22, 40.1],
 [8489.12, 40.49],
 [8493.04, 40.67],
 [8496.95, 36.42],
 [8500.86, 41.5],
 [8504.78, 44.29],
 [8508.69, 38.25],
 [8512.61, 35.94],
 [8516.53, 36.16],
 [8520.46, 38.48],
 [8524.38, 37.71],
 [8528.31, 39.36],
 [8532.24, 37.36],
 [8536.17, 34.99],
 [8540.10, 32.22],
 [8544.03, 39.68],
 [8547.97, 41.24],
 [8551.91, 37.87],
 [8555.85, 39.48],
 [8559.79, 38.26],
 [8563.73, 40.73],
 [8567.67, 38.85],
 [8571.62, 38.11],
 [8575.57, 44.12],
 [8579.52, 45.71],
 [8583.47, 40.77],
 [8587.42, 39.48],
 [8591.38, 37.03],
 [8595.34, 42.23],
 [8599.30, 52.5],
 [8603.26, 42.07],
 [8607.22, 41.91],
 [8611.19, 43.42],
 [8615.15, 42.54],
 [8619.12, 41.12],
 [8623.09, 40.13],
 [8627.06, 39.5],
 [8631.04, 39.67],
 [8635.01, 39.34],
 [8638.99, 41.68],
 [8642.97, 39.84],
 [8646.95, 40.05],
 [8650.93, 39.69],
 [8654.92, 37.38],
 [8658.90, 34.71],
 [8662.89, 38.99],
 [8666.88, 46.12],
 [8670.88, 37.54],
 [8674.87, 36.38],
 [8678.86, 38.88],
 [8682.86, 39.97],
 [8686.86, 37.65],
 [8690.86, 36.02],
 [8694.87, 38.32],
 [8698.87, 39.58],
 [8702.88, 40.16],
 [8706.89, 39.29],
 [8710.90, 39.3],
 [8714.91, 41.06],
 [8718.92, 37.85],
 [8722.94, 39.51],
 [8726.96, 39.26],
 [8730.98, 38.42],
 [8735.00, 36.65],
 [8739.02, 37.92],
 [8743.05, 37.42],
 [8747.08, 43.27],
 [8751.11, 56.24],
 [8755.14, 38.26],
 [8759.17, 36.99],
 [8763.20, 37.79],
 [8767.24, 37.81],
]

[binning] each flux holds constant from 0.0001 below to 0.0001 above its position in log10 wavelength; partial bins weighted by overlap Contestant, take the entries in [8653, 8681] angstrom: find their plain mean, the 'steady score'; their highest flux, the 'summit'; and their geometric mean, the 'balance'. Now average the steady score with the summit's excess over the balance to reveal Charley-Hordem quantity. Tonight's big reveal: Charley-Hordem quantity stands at 23.1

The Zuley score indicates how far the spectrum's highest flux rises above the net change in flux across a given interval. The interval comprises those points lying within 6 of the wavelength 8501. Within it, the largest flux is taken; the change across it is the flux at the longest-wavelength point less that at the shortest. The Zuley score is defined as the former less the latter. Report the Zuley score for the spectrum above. 36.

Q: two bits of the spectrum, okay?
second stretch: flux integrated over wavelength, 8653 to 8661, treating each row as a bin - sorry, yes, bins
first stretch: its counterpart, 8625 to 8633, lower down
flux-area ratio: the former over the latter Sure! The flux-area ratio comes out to 0.91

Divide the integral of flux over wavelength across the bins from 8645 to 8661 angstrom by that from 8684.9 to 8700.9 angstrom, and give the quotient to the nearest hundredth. 1.00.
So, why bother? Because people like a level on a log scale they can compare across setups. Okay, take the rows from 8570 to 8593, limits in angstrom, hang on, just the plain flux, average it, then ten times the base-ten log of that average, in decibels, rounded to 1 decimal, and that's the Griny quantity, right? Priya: 16.1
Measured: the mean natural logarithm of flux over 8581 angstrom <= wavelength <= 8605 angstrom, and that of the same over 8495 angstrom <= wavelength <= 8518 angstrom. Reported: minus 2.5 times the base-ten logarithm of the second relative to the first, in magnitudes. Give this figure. 0.025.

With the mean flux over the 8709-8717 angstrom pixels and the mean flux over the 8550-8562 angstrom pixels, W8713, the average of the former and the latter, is 39.4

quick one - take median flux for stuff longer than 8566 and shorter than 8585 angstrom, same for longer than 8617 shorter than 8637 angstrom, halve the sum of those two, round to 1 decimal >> 40.2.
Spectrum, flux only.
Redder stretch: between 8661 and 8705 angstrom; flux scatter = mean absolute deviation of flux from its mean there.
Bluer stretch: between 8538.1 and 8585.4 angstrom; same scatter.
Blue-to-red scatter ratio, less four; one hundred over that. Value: -37.3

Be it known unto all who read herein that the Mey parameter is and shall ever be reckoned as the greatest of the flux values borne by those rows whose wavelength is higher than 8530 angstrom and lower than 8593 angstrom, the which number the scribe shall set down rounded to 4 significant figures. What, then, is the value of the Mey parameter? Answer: 45.71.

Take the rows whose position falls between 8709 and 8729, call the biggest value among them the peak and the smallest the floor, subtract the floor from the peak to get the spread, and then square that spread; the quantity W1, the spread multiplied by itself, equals 10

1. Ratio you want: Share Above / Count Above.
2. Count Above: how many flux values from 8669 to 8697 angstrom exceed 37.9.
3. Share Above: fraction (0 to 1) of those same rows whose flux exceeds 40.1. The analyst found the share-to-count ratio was 0.00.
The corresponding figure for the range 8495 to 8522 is 0.07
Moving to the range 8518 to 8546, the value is 0.00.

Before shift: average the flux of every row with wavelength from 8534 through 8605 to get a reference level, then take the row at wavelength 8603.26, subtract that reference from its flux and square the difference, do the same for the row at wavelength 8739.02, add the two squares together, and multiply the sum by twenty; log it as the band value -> 176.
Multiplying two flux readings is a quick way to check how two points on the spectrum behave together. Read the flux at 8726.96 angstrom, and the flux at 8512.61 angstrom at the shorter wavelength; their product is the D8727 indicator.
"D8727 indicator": 1411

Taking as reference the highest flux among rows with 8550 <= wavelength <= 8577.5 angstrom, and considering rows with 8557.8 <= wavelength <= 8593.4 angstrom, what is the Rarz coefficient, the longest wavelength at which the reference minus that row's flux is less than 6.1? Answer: 8587.42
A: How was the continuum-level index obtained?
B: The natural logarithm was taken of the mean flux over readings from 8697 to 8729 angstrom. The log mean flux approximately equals 3.68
